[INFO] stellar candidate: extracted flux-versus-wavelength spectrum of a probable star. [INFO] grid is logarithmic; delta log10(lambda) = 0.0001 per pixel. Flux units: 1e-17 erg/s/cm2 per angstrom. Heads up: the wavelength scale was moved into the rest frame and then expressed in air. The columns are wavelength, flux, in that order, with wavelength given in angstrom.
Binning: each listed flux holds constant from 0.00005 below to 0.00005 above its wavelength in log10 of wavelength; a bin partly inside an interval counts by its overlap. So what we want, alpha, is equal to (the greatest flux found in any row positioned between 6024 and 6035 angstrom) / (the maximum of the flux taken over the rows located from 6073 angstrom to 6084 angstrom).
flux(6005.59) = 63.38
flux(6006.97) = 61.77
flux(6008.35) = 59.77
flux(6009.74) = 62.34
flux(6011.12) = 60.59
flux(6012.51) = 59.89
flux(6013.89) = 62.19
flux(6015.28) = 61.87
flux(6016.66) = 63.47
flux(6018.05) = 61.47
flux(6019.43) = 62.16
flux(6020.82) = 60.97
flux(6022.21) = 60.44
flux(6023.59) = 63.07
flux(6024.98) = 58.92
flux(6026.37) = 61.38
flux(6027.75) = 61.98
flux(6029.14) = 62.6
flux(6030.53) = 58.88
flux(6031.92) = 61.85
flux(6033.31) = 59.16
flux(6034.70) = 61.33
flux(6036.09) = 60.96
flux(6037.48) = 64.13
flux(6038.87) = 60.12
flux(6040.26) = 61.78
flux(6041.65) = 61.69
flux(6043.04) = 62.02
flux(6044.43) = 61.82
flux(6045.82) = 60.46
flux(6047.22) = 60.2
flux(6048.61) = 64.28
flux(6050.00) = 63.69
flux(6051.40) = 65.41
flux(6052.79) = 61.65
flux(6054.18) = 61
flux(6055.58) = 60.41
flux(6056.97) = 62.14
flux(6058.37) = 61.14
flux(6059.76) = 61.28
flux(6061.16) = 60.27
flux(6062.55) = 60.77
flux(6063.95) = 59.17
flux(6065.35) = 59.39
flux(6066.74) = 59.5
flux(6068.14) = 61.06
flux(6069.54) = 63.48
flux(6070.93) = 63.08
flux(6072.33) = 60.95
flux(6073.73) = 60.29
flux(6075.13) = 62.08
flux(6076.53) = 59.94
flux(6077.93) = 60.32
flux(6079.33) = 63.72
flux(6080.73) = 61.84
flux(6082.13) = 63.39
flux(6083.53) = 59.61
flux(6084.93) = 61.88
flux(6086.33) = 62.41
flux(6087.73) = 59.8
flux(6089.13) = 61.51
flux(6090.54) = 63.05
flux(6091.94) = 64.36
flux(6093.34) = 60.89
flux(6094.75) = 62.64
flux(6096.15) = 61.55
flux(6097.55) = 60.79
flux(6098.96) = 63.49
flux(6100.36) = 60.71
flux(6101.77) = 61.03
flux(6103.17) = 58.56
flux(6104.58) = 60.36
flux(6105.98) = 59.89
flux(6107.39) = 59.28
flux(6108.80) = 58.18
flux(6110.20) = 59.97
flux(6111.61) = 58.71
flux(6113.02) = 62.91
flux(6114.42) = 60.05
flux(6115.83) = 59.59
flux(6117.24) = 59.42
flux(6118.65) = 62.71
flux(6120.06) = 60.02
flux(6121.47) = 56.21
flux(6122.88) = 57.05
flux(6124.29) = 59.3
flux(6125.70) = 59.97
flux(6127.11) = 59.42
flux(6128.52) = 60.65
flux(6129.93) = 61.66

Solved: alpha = 0.98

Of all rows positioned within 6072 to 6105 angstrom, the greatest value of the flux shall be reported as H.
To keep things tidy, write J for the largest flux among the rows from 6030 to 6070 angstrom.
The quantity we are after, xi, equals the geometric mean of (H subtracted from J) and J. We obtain 8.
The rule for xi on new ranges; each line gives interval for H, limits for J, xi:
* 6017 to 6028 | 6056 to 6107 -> 9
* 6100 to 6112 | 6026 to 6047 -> 14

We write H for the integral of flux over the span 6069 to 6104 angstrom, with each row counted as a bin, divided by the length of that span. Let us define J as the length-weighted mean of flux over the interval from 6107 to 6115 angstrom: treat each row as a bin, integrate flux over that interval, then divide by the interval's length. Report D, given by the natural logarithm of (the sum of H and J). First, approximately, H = 61.6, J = 59.9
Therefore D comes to 4.80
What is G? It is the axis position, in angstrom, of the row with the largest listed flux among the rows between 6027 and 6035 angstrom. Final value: 6029.14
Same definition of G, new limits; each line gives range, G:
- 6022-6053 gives 6051.40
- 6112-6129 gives 6113.02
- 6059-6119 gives 6091.94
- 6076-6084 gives 6079.33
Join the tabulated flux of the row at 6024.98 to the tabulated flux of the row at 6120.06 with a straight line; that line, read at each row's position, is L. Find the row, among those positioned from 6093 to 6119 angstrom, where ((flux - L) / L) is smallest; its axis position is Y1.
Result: 6108.80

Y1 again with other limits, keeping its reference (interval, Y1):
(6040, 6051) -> 6047.22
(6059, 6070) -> 6063.95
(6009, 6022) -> 6012.51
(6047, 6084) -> 6063.95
